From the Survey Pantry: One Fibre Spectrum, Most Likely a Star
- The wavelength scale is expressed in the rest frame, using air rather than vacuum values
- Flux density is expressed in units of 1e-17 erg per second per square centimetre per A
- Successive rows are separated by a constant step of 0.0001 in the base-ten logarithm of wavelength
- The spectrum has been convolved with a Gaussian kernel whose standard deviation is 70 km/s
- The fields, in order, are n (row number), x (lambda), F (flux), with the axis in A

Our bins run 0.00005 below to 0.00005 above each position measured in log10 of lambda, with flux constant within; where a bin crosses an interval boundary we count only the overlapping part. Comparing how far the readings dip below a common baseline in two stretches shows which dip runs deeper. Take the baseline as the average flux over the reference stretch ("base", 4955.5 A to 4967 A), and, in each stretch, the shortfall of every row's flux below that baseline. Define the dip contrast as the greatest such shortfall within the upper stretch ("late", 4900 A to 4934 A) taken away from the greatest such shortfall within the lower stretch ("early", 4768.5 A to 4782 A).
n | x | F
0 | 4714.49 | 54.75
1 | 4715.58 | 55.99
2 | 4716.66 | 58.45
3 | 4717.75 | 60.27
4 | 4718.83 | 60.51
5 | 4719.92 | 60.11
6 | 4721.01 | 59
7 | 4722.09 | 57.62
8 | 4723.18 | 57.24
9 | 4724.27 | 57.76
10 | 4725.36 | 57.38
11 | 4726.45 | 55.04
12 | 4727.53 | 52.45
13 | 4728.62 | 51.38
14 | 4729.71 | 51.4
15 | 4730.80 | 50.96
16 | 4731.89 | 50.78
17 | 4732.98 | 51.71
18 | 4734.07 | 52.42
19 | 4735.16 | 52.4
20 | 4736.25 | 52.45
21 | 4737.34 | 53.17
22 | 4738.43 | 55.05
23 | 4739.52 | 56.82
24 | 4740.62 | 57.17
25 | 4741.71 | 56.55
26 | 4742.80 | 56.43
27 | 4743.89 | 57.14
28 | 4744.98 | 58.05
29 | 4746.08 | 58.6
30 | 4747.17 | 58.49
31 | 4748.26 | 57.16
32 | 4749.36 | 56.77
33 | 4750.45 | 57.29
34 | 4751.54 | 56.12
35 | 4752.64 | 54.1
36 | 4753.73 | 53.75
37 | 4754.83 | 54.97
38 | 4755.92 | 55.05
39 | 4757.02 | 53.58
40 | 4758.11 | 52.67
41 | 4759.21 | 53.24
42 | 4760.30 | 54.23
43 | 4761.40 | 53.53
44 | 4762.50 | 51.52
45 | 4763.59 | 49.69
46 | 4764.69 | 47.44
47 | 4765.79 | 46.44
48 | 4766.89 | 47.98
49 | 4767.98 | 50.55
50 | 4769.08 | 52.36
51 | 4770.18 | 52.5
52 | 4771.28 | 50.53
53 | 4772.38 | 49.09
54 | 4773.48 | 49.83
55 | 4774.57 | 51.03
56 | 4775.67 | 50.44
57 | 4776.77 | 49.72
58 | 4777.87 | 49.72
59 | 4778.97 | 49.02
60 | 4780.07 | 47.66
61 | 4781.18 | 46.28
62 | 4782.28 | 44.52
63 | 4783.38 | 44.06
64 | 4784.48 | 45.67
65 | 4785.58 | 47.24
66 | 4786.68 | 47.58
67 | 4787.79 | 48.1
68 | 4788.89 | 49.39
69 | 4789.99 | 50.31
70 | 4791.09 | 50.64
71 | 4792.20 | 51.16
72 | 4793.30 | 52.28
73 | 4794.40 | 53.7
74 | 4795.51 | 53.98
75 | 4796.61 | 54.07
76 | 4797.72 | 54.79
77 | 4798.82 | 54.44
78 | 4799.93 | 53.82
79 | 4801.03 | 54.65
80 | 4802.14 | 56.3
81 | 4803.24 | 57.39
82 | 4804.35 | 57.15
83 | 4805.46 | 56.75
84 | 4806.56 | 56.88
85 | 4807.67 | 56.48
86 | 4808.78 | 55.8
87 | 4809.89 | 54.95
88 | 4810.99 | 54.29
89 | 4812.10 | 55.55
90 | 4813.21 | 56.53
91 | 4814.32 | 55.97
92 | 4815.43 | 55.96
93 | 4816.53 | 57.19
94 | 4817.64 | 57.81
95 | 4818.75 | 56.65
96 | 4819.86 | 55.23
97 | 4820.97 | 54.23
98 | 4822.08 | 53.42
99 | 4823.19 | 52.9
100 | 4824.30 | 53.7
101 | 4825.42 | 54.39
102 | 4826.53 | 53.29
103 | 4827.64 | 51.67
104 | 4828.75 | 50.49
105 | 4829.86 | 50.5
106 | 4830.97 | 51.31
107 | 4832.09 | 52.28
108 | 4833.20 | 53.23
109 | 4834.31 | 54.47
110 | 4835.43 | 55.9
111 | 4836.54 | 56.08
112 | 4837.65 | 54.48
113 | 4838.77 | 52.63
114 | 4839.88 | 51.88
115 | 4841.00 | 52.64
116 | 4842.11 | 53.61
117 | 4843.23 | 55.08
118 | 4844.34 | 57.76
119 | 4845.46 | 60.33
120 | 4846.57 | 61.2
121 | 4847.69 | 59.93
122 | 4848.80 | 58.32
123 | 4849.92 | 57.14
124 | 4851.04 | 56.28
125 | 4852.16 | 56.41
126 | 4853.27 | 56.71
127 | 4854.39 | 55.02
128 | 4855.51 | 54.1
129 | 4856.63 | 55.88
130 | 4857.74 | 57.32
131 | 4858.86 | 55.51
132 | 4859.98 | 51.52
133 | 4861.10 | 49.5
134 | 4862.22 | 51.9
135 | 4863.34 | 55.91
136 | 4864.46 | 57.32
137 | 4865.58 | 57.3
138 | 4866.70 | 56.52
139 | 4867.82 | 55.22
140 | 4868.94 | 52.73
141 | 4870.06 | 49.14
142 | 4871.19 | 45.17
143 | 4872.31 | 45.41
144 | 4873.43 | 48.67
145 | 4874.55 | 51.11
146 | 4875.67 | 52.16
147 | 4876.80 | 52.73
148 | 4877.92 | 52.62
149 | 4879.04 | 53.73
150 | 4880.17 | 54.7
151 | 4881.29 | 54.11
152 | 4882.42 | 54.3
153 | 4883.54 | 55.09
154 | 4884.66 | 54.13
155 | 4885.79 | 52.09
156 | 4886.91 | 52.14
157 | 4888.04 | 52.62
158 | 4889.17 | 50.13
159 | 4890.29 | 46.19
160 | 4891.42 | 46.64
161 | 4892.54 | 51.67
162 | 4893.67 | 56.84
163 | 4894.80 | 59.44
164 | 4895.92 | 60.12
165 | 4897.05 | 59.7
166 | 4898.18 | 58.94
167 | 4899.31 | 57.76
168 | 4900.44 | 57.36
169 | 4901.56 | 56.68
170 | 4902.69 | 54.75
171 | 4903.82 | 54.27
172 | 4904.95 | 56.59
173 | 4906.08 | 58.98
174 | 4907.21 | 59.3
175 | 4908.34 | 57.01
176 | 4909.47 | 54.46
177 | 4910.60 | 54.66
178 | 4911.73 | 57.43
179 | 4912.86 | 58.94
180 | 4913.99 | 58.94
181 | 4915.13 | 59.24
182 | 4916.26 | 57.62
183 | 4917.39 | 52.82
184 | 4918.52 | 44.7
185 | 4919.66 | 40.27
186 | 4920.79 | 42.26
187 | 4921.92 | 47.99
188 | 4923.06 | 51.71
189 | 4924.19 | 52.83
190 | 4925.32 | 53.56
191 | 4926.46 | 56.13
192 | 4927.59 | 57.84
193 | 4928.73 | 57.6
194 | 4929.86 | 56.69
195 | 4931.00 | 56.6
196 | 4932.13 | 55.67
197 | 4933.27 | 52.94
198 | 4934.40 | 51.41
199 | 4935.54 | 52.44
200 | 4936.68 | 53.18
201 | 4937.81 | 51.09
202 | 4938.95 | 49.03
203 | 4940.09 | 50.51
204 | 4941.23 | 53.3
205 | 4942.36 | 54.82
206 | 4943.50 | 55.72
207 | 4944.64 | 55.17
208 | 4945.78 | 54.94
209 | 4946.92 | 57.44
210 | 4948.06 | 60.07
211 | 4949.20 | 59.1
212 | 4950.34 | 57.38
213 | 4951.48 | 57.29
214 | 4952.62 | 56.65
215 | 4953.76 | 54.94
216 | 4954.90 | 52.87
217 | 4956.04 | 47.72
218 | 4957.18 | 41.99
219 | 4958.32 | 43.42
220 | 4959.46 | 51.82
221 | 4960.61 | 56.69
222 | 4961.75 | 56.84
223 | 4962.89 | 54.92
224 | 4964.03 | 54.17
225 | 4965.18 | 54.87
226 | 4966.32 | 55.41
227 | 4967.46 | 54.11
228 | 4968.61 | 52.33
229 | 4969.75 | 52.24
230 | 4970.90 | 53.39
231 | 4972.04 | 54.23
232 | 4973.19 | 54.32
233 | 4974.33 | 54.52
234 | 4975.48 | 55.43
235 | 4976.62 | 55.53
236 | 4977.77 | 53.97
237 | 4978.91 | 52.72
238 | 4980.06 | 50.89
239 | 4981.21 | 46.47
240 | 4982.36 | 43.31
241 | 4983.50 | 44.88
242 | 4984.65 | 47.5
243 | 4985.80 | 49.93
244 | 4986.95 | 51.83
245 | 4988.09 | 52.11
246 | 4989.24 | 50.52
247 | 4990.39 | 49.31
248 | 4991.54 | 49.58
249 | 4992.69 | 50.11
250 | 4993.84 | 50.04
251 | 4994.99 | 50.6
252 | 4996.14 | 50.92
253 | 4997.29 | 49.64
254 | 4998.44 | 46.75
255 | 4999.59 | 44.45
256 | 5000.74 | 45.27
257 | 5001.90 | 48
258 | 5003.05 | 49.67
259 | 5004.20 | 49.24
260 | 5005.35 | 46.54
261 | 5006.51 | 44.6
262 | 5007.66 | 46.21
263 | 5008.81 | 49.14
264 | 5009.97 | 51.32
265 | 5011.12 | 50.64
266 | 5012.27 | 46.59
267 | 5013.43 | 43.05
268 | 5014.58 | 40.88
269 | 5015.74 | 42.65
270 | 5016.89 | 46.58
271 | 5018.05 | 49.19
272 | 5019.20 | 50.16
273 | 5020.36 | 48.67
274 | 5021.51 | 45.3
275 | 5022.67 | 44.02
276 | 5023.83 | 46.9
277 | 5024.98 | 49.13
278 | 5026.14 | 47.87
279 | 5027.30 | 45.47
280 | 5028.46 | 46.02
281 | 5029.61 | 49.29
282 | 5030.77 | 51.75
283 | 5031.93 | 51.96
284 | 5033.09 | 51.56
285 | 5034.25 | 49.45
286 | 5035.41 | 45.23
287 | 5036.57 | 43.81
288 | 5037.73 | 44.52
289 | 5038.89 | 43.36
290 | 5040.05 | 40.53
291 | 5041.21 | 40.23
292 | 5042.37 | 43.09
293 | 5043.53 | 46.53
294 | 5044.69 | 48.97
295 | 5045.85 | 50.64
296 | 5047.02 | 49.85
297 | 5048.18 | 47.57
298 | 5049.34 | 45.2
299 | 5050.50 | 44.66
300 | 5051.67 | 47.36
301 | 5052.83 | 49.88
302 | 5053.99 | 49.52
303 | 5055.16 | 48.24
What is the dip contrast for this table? -6.0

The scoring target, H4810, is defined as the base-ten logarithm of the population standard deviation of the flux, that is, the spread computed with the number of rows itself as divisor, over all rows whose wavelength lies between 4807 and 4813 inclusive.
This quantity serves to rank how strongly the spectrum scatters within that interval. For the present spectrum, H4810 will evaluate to -0.13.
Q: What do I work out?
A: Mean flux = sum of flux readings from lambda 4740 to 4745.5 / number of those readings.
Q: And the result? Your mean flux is 57.1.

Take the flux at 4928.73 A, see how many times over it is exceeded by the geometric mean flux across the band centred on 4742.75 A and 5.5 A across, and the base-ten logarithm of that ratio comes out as 0.00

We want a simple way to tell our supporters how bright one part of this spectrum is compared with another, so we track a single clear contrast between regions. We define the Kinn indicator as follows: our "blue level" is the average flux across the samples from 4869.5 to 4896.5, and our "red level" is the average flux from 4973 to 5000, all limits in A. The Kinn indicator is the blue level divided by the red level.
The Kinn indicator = 1.04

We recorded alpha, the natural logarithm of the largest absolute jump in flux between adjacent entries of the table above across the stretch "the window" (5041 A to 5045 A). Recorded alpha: 1.2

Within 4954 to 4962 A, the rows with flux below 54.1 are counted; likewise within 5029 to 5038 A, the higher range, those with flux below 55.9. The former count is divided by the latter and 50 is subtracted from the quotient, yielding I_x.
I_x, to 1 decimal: -49.4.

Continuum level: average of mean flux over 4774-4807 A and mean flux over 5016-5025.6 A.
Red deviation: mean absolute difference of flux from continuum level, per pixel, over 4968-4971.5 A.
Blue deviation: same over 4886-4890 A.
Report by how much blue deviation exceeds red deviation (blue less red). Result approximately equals -1.0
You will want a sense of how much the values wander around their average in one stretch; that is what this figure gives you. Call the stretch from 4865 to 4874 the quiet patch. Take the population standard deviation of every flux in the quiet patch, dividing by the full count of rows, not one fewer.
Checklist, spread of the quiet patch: 5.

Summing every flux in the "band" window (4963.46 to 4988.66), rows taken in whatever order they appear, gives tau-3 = 1144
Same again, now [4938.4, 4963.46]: 1183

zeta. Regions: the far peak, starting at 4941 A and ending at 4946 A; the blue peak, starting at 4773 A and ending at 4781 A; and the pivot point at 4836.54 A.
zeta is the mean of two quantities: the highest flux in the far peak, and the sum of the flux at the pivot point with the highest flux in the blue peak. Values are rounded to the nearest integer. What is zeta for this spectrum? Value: 81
